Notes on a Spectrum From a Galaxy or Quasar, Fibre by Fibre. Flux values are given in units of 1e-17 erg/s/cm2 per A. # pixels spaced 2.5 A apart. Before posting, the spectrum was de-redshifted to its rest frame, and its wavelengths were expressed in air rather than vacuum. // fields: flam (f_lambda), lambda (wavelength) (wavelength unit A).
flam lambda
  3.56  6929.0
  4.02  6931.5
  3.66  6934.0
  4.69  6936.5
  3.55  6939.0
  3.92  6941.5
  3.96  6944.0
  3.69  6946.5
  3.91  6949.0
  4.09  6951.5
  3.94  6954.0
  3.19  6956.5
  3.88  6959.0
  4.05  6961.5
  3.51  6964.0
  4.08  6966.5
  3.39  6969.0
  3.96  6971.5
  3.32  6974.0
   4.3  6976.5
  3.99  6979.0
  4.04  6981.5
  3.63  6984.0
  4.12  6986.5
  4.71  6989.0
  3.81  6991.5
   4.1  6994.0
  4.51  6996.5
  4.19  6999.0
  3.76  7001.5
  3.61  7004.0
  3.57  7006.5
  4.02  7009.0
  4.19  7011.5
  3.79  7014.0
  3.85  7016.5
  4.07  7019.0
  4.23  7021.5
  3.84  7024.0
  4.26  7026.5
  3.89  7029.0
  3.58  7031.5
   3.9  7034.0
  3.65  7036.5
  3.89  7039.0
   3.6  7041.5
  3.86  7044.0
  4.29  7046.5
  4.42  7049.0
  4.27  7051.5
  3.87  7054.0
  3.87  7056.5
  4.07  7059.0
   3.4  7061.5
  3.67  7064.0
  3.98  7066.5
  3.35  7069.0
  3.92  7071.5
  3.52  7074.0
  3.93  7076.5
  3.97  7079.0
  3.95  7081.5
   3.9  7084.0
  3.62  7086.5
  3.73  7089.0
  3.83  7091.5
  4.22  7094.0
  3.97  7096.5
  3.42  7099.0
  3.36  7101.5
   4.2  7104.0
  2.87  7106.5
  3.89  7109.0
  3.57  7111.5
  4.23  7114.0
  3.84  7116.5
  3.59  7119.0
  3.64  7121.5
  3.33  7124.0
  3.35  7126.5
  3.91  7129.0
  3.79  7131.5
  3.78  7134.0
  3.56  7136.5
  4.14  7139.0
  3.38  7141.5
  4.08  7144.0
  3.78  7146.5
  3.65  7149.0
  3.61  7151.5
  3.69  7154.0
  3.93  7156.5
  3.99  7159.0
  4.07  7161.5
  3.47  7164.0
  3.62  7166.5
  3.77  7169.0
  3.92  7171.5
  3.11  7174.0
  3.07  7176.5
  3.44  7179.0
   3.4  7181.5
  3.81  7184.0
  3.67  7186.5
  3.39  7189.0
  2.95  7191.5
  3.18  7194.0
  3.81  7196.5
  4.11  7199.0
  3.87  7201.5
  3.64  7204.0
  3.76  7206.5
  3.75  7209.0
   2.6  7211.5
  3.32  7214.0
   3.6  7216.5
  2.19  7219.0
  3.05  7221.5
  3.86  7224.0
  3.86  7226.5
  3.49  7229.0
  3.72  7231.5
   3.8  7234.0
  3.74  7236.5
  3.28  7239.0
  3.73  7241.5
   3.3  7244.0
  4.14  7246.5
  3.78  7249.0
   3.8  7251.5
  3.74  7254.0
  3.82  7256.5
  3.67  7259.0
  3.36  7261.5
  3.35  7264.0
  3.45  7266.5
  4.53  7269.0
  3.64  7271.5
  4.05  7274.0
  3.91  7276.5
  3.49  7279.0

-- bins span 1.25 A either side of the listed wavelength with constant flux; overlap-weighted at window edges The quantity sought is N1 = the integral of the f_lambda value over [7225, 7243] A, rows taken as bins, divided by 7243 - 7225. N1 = 3.66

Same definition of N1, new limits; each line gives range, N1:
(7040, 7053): 4.08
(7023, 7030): 4.01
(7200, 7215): 3.50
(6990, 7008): 3.95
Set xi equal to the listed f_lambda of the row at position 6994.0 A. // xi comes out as 4.1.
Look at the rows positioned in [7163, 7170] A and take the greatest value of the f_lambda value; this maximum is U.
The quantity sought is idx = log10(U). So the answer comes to 0.576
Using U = 3.77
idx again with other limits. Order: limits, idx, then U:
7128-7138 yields 0.592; 3.91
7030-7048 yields 0.632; 4.29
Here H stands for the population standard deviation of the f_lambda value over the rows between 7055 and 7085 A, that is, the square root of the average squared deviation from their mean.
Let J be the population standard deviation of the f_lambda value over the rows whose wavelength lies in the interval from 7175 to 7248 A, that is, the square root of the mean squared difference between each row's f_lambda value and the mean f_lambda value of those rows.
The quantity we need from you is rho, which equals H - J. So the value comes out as -0.19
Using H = 0.23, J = 0.426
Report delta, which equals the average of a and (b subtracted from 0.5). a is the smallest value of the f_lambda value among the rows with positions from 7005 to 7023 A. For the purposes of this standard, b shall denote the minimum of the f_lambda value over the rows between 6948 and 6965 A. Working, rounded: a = 3.57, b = 3.19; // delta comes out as 0.4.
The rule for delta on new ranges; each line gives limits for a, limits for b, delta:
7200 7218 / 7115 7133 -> -0.1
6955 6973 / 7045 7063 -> 0.1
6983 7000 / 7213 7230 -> 1.0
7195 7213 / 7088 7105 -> -0.1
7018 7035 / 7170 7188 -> 0.5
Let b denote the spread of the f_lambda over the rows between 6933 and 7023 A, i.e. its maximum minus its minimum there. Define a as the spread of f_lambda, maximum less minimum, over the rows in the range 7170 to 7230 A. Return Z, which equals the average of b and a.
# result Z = 1.72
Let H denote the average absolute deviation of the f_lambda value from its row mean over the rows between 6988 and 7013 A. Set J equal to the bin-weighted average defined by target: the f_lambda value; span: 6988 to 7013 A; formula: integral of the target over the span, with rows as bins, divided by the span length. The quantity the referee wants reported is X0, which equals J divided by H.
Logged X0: 13.8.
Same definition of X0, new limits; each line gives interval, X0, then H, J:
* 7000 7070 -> 18.2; 0.21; 3.89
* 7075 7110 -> 14.1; 0.27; 3.77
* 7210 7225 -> 6.3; 0.49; 3.10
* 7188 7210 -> 12.5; 0.29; 3.61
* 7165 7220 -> 9.8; 0.35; 3.46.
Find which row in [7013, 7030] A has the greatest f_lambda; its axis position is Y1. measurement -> 7026.5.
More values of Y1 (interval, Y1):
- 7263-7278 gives 7269.0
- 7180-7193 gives 7184.0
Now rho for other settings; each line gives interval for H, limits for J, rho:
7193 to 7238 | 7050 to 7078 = 0.20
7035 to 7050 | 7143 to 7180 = 0.01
